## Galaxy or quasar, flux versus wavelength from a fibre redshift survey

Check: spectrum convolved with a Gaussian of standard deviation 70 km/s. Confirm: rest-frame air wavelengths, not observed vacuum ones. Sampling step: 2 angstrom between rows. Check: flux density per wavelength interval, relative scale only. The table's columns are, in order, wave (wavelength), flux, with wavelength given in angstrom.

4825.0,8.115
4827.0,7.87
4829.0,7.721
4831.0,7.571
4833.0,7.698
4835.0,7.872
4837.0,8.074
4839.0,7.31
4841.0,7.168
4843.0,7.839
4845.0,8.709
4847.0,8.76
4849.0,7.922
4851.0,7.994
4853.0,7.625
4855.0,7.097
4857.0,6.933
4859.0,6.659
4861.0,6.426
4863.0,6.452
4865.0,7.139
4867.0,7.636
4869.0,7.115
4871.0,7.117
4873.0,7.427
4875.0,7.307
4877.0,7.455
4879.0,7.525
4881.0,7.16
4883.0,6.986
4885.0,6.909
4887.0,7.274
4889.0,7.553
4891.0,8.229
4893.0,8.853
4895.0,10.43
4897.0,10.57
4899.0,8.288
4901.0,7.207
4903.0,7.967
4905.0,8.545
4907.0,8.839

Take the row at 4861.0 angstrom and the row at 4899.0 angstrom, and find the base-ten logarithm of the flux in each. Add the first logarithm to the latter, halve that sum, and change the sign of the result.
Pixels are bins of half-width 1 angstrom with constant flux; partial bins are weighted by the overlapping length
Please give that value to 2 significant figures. -0.86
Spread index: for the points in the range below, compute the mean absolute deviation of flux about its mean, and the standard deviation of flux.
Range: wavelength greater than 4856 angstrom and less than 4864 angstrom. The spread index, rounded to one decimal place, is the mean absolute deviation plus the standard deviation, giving 0.4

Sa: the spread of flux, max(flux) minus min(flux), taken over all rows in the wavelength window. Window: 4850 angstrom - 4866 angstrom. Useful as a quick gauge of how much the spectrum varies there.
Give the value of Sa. 1.6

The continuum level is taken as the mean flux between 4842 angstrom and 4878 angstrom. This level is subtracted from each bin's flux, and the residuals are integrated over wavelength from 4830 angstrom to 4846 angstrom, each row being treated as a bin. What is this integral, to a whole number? 6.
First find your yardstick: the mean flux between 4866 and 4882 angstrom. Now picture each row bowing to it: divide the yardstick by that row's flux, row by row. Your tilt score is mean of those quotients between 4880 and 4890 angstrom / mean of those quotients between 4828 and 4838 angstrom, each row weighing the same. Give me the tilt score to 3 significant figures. 1.09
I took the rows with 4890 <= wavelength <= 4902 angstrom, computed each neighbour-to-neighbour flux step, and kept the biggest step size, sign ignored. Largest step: 2.3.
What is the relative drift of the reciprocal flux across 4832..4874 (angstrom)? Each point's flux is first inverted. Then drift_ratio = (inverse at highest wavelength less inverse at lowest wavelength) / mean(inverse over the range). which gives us 0.035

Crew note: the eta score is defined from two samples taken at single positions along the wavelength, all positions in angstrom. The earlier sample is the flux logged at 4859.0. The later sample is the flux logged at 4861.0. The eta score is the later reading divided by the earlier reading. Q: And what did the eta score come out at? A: 0.97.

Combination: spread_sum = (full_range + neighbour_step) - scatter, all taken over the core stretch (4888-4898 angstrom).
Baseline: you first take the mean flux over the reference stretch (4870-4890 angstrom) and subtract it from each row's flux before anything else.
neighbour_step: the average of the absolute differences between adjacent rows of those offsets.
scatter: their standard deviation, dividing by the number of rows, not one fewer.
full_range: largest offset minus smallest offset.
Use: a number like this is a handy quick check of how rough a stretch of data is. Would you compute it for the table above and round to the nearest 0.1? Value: 2.6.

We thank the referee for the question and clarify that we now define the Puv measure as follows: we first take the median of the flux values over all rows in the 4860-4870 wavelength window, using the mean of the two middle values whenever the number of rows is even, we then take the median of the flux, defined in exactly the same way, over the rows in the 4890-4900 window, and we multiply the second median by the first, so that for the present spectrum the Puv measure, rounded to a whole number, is 63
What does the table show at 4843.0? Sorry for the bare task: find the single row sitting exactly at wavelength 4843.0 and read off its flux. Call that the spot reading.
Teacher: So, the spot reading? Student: 7.839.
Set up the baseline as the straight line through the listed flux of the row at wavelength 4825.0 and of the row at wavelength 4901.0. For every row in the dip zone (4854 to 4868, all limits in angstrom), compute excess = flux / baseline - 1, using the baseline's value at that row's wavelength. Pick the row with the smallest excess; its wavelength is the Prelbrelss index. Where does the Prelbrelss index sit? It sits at 4861.0 angstrom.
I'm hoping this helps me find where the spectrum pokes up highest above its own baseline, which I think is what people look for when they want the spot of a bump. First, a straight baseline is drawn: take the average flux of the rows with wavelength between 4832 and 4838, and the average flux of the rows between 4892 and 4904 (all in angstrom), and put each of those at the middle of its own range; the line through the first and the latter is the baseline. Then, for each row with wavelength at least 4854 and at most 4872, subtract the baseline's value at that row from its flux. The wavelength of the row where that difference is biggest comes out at 4867.0 angstrom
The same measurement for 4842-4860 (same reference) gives 4847.0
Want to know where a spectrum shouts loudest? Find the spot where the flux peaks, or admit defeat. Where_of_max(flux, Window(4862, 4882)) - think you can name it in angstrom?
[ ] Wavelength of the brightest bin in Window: 4867.0 angstrom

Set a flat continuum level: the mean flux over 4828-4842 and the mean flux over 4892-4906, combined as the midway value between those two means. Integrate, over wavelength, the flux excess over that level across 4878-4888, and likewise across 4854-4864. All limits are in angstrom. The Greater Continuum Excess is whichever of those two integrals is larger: -10.6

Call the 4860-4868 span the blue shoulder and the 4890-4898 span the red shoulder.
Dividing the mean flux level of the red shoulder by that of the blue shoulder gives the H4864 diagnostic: 1.38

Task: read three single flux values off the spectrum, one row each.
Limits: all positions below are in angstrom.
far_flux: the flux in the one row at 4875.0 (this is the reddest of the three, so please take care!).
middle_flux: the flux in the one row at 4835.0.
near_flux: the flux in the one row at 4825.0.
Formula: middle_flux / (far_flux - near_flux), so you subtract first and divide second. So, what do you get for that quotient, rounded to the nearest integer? -10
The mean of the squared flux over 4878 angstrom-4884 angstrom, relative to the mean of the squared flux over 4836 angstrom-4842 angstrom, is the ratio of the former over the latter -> 0.92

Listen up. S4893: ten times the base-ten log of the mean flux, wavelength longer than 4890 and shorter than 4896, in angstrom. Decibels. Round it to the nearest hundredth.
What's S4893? 9.62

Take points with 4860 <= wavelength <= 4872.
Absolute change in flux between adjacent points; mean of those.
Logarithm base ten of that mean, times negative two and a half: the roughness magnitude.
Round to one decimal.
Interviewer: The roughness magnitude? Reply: 1.2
